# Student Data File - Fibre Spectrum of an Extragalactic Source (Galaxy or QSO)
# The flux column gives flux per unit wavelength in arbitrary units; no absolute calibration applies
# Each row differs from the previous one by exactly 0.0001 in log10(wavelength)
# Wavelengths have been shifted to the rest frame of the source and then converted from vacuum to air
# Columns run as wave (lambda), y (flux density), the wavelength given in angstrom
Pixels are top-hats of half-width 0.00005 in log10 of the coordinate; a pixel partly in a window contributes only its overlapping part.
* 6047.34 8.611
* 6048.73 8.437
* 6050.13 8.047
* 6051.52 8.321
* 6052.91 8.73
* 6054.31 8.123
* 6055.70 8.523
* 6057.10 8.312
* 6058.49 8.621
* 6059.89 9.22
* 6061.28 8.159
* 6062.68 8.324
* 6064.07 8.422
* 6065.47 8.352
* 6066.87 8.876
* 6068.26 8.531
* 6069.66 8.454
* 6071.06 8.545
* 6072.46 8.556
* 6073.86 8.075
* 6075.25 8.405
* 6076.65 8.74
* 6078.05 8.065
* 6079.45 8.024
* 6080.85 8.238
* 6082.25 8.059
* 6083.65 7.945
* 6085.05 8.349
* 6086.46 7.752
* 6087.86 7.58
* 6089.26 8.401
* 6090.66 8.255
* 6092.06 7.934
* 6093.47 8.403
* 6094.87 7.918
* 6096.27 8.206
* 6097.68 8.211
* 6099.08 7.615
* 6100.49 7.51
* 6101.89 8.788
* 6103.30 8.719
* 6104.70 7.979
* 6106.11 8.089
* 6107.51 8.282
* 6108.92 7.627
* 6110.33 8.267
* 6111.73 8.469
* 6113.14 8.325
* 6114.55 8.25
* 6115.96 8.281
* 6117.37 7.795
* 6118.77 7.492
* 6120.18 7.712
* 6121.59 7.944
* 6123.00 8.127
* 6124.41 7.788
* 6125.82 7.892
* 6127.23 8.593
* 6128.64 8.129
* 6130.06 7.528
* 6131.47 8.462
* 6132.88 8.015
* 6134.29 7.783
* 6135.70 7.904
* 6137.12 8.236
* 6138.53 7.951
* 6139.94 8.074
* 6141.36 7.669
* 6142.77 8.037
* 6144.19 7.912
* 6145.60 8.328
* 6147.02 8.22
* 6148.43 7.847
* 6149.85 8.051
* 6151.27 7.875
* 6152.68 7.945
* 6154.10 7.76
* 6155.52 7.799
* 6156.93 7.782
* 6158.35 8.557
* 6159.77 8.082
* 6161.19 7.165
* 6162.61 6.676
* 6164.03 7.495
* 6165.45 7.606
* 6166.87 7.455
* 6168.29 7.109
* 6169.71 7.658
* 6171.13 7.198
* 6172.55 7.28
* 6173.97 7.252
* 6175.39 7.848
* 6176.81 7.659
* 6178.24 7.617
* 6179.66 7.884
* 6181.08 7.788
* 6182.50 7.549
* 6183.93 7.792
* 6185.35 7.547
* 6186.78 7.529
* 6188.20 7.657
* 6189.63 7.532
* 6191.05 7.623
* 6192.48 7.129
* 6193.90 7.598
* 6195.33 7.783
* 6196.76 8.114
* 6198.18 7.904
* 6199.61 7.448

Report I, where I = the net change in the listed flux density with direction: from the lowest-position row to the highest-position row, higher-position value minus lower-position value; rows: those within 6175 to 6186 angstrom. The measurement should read -0.30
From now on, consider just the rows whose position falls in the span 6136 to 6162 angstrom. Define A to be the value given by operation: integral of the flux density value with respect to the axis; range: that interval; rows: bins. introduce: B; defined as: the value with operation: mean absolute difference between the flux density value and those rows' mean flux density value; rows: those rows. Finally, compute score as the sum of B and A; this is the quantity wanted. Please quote 207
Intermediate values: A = 207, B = 0.21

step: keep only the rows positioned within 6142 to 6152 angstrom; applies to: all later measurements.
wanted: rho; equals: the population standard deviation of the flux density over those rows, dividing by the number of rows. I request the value 0.17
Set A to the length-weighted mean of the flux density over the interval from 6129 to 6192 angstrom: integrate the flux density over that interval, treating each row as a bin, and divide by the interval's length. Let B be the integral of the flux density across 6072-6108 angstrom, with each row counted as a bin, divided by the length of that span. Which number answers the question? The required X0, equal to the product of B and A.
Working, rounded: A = 7.7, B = 8.16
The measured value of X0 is 63.1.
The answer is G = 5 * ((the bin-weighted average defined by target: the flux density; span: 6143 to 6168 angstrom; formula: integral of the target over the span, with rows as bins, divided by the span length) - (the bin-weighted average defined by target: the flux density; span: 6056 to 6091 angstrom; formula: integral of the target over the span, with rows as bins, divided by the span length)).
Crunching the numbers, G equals -2.7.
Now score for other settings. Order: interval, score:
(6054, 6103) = 406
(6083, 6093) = 81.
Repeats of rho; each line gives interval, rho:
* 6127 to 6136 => 0.35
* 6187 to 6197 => 0.27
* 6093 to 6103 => 0.41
